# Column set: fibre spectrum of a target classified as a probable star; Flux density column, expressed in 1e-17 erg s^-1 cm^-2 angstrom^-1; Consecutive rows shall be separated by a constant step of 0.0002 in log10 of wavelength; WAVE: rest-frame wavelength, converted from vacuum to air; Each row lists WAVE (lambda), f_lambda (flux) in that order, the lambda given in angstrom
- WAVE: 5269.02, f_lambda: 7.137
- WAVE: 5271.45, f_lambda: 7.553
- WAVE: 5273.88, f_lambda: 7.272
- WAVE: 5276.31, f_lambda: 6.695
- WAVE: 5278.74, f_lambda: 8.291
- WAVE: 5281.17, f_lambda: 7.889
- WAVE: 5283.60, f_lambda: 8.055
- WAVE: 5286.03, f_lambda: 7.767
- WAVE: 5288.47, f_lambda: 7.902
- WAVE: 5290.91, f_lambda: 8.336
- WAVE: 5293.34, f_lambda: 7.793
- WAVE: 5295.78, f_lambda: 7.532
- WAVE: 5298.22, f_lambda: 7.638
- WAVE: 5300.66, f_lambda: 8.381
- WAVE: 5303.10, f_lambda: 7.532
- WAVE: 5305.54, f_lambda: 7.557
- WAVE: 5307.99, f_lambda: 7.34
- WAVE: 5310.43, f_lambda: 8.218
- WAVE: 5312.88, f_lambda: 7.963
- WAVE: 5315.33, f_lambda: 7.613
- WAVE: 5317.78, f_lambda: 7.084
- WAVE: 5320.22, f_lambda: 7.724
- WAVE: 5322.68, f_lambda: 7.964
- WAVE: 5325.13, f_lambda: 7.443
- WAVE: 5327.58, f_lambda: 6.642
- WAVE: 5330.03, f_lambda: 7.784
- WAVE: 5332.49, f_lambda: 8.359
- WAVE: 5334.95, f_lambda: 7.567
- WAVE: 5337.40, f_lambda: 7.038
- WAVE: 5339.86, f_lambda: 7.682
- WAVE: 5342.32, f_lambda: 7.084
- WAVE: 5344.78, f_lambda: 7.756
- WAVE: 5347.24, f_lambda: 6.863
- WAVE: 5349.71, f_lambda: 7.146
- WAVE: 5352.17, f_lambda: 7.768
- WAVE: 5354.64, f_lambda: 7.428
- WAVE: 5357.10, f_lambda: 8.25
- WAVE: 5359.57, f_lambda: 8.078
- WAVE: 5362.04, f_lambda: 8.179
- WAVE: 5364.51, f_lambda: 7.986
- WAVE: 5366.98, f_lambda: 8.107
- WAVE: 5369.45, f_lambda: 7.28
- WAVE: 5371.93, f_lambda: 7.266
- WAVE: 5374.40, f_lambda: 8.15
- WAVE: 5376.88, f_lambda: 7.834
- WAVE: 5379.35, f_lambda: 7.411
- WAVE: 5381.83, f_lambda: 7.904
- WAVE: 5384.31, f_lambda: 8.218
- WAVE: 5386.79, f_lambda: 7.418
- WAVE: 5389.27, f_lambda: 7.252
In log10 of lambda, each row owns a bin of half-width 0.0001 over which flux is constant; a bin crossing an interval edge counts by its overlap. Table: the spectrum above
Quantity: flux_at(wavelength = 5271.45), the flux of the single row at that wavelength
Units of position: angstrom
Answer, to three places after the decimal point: 7.553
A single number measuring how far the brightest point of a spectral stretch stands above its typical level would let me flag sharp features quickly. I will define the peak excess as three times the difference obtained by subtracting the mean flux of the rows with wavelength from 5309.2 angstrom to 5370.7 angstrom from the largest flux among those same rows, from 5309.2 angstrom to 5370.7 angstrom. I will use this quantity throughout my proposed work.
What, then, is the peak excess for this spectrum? 2.16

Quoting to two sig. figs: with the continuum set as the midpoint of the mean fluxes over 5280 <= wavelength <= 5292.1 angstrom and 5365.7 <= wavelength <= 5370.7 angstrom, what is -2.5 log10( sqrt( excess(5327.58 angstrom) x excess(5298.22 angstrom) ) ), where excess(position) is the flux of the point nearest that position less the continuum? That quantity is 0.77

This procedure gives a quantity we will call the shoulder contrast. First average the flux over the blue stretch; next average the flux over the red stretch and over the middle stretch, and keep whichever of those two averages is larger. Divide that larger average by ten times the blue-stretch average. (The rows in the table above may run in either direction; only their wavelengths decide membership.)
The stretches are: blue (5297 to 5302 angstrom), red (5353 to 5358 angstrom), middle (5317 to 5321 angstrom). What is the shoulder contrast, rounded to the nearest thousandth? 0.098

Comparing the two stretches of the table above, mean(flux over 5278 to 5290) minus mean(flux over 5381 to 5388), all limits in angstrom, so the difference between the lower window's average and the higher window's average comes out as 0.1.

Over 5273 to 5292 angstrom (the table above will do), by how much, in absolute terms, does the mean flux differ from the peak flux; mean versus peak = 0.56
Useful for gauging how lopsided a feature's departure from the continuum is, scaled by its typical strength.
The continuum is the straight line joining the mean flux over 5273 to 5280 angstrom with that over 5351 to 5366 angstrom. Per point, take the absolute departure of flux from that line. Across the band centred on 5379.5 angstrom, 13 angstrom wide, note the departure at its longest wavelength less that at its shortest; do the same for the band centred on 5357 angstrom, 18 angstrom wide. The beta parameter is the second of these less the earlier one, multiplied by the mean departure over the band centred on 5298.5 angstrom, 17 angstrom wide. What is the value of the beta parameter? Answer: -0.22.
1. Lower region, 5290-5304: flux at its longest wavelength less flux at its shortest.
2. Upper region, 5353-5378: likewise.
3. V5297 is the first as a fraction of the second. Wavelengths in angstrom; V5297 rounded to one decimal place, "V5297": -2.0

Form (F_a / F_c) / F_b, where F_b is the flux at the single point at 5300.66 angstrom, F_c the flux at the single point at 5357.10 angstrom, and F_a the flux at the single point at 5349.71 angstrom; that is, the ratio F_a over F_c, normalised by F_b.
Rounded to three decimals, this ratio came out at 0.103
